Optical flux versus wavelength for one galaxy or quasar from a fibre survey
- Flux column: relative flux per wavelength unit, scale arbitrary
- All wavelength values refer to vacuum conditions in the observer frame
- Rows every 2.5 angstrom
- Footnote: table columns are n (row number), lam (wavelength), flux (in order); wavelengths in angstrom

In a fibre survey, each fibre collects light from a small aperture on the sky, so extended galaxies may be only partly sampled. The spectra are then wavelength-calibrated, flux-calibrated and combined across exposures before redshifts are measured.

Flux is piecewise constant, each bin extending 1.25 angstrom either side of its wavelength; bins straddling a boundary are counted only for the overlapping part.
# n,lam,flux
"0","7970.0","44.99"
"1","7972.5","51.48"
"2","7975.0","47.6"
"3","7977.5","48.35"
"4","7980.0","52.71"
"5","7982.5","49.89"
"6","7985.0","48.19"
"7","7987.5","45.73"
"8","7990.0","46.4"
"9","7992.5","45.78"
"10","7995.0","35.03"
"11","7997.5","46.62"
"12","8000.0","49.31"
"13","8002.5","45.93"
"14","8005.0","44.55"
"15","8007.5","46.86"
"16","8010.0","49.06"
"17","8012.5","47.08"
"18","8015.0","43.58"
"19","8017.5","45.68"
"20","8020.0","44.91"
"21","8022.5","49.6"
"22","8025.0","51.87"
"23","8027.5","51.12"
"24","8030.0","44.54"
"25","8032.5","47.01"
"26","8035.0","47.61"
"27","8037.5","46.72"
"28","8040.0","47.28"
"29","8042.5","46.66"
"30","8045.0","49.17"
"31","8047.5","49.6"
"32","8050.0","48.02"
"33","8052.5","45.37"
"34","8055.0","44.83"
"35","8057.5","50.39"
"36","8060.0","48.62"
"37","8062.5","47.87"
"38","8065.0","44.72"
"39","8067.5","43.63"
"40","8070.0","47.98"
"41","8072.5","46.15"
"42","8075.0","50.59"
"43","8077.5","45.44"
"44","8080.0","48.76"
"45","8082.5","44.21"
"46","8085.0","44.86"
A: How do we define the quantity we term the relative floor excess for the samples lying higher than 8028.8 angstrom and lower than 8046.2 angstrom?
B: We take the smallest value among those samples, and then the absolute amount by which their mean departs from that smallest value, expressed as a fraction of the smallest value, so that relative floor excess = 0.055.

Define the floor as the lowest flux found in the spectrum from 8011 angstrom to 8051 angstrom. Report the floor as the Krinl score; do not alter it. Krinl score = 43.58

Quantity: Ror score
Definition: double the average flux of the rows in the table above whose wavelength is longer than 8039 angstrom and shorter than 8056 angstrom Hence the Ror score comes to 94.6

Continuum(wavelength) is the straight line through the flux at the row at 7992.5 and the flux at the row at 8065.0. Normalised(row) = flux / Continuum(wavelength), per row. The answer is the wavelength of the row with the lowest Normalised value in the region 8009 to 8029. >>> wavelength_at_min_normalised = 8015.0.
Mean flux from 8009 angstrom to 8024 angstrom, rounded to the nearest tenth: 46.7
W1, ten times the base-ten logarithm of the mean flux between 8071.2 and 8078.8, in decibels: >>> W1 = 16.8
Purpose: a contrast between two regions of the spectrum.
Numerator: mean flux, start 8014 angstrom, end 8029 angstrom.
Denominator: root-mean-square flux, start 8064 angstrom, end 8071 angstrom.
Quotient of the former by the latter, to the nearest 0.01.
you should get 1.05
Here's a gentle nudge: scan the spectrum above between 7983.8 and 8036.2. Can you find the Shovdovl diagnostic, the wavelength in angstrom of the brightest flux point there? 8025.0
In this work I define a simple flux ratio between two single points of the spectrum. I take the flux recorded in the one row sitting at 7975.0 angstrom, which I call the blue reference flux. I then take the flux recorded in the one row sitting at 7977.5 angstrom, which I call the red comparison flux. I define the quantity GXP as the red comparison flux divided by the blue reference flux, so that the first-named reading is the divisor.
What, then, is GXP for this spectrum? 1.016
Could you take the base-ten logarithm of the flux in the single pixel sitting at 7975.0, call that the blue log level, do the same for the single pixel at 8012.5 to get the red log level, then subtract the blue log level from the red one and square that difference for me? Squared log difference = 0.0000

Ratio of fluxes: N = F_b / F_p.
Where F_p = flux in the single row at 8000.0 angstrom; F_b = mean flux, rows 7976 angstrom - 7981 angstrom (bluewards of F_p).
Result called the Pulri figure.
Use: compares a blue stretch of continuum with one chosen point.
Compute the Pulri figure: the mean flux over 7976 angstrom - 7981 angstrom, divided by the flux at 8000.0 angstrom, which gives 1.02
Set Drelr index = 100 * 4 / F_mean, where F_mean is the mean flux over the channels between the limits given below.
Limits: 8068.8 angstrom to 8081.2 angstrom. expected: 8.37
